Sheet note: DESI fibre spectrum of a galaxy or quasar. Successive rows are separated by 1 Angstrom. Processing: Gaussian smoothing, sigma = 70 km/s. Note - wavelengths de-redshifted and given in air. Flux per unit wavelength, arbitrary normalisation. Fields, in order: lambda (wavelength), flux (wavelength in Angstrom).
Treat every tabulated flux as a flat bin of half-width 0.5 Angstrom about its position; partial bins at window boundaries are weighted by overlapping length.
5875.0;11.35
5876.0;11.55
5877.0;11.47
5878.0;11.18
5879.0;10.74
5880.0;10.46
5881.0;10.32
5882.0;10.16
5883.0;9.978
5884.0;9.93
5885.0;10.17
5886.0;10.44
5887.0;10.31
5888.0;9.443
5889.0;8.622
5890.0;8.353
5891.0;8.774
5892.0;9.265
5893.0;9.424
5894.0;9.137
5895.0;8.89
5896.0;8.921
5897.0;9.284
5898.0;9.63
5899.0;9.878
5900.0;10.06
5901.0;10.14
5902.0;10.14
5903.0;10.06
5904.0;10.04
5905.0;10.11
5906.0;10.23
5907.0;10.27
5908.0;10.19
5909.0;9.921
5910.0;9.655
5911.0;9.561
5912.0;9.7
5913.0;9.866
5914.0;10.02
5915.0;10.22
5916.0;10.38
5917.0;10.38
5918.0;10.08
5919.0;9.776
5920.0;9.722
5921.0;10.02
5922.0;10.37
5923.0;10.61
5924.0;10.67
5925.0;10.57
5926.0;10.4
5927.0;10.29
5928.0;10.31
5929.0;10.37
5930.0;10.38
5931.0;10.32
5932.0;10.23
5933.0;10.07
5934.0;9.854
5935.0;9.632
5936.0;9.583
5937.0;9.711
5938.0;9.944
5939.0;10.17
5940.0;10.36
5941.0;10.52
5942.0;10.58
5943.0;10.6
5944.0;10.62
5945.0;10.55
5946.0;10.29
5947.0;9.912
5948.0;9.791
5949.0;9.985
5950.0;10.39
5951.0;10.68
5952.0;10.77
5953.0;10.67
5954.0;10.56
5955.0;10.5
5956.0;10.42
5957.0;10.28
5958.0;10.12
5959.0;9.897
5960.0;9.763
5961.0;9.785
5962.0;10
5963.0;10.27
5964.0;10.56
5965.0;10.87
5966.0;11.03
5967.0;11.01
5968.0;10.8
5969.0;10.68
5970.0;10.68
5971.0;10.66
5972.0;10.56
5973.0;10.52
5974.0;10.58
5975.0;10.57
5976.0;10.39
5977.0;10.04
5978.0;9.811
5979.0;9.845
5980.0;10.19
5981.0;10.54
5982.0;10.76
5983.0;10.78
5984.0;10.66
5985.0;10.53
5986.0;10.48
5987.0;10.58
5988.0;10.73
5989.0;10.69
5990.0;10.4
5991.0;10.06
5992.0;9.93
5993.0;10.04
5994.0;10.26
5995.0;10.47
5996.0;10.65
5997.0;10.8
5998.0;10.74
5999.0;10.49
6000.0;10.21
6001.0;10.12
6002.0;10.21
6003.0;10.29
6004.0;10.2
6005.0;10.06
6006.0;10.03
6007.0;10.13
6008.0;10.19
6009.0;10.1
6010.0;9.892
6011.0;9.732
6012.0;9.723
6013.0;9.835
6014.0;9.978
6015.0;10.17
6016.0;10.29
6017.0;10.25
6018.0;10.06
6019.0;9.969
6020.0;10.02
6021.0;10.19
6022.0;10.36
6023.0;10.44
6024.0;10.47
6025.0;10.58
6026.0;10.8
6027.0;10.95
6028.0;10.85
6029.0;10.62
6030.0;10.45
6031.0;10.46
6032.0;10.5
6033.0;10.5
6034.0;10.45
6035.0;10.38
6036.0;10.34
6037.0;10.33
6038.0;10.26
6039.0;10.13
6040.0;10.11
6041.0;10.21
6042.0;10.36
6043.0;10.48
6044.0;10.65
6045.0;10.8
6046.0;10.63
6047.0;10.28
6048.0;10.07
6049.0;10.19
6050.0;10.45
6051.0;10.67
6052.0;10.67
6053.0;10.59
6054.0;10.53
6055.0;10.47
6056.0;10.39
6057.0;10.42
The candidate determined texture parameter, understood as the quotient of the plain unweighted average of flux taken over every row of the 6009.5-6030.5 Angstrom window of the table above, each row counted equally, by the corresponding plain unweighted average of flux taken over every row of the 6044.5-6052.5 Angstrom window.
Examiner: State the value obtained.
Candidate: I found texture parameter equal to 0.98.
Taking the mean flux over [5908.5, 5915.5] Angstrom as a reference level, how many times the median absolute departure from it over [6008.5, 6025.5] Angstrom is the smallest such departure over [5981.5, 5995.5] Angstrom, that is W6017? 0.32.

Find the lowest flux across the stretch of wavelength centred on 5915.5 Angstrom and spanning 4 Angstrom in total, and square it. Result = 100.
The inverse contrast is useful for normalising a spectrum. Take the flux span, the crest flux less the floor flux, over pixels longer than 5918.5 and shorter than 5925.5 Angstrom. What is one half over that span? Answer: 0.53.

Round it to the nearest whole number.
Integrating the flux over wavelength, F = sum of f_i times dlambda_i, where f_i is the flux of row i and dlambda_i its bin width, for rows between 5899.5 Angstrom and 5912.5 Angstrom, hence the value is 130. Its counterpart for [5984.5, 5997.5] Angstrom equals 136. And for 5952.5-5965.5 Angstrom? 134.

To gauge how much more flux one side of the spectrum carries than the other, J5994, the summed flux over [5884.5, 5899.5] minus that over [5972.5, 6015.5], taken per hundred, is -3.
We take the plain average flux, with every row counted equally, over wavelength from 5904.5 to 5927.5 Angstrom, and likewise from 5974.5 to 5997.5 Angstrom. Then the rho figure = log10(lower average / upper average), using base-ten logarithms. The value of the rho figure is -0.011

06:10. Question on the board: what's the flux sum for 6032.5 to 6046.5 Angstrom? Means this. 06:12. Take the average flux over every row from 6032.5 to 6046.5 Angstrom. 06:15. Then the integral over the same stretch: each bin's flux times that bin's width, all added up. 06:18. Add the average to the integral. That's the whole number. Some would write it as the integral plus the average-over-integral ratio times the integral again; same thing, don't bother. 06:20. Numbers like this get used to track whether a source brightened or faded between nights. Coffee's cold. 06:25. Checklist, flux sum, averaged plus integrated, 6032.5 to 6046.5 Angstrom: 156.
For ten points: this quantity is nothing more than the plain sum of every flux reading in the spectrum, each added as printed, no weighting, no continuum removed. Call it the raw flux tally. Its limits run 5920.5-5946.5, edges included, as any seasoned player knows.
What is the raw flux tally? 267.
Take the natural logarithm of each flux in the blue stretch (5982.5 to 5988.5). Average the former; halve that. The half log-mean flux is 1.18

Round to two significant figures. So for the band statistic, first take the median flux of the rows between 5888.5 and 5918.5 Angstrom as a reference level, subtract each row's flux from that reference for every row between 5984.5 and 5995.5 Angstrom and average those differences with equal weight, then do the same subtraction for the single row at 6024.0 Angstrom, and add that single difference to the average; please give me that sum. -1.1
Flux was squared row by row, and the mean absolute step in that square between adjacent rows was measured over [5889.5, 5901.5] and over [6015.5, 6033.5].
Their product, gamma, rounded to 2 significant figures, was 11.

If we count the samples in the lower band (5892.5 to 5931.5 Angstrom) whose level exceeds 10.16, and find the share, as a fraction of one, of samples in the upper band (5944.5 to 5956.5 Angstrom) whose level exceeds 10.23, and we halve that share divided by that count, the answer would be 0.023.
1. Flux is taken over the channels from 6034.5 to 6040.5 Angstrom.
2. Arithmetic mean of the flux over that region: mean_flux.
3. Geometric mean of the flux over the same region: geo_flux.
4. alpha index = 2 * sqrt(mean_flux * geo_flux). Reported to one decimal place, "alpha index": 20.5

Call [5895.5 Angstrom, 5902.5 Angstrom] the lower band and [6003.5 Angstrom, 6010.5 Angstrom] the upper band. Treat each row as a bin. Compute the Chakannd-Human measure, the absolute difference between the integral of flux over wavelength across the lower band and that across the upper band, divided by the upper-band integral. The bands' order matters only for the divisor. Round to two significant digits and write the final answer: 0.036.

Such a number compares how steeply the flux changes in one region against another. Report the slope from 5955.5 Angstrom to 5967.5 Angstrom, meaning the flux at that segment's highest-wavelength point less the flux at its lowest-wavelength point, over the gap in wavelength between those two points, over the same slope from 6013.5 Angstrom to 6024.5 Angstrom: 1.1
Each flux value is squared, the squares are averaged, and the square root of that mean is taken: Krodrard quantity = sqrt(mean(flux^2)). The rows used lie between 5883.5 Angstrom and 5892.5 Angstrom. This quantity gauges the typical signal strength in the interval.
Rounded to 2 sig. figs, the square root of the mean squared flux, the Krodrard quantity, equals 9.5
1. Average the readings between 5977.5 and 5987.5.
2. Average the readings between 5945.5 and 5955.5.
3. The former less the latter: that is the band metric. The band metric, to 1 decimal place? 0.1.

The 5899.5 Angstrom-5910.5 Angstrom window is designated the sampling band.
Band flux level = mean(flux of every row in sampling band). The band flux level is 10.1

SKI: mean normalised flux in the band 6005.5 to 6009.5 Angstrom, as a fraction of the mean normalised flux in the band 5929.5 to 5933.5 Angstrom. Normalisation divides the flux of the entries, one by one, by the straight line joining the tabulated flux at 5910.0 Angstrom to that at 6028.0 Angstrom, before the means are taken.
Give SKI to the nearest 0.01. 0.92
